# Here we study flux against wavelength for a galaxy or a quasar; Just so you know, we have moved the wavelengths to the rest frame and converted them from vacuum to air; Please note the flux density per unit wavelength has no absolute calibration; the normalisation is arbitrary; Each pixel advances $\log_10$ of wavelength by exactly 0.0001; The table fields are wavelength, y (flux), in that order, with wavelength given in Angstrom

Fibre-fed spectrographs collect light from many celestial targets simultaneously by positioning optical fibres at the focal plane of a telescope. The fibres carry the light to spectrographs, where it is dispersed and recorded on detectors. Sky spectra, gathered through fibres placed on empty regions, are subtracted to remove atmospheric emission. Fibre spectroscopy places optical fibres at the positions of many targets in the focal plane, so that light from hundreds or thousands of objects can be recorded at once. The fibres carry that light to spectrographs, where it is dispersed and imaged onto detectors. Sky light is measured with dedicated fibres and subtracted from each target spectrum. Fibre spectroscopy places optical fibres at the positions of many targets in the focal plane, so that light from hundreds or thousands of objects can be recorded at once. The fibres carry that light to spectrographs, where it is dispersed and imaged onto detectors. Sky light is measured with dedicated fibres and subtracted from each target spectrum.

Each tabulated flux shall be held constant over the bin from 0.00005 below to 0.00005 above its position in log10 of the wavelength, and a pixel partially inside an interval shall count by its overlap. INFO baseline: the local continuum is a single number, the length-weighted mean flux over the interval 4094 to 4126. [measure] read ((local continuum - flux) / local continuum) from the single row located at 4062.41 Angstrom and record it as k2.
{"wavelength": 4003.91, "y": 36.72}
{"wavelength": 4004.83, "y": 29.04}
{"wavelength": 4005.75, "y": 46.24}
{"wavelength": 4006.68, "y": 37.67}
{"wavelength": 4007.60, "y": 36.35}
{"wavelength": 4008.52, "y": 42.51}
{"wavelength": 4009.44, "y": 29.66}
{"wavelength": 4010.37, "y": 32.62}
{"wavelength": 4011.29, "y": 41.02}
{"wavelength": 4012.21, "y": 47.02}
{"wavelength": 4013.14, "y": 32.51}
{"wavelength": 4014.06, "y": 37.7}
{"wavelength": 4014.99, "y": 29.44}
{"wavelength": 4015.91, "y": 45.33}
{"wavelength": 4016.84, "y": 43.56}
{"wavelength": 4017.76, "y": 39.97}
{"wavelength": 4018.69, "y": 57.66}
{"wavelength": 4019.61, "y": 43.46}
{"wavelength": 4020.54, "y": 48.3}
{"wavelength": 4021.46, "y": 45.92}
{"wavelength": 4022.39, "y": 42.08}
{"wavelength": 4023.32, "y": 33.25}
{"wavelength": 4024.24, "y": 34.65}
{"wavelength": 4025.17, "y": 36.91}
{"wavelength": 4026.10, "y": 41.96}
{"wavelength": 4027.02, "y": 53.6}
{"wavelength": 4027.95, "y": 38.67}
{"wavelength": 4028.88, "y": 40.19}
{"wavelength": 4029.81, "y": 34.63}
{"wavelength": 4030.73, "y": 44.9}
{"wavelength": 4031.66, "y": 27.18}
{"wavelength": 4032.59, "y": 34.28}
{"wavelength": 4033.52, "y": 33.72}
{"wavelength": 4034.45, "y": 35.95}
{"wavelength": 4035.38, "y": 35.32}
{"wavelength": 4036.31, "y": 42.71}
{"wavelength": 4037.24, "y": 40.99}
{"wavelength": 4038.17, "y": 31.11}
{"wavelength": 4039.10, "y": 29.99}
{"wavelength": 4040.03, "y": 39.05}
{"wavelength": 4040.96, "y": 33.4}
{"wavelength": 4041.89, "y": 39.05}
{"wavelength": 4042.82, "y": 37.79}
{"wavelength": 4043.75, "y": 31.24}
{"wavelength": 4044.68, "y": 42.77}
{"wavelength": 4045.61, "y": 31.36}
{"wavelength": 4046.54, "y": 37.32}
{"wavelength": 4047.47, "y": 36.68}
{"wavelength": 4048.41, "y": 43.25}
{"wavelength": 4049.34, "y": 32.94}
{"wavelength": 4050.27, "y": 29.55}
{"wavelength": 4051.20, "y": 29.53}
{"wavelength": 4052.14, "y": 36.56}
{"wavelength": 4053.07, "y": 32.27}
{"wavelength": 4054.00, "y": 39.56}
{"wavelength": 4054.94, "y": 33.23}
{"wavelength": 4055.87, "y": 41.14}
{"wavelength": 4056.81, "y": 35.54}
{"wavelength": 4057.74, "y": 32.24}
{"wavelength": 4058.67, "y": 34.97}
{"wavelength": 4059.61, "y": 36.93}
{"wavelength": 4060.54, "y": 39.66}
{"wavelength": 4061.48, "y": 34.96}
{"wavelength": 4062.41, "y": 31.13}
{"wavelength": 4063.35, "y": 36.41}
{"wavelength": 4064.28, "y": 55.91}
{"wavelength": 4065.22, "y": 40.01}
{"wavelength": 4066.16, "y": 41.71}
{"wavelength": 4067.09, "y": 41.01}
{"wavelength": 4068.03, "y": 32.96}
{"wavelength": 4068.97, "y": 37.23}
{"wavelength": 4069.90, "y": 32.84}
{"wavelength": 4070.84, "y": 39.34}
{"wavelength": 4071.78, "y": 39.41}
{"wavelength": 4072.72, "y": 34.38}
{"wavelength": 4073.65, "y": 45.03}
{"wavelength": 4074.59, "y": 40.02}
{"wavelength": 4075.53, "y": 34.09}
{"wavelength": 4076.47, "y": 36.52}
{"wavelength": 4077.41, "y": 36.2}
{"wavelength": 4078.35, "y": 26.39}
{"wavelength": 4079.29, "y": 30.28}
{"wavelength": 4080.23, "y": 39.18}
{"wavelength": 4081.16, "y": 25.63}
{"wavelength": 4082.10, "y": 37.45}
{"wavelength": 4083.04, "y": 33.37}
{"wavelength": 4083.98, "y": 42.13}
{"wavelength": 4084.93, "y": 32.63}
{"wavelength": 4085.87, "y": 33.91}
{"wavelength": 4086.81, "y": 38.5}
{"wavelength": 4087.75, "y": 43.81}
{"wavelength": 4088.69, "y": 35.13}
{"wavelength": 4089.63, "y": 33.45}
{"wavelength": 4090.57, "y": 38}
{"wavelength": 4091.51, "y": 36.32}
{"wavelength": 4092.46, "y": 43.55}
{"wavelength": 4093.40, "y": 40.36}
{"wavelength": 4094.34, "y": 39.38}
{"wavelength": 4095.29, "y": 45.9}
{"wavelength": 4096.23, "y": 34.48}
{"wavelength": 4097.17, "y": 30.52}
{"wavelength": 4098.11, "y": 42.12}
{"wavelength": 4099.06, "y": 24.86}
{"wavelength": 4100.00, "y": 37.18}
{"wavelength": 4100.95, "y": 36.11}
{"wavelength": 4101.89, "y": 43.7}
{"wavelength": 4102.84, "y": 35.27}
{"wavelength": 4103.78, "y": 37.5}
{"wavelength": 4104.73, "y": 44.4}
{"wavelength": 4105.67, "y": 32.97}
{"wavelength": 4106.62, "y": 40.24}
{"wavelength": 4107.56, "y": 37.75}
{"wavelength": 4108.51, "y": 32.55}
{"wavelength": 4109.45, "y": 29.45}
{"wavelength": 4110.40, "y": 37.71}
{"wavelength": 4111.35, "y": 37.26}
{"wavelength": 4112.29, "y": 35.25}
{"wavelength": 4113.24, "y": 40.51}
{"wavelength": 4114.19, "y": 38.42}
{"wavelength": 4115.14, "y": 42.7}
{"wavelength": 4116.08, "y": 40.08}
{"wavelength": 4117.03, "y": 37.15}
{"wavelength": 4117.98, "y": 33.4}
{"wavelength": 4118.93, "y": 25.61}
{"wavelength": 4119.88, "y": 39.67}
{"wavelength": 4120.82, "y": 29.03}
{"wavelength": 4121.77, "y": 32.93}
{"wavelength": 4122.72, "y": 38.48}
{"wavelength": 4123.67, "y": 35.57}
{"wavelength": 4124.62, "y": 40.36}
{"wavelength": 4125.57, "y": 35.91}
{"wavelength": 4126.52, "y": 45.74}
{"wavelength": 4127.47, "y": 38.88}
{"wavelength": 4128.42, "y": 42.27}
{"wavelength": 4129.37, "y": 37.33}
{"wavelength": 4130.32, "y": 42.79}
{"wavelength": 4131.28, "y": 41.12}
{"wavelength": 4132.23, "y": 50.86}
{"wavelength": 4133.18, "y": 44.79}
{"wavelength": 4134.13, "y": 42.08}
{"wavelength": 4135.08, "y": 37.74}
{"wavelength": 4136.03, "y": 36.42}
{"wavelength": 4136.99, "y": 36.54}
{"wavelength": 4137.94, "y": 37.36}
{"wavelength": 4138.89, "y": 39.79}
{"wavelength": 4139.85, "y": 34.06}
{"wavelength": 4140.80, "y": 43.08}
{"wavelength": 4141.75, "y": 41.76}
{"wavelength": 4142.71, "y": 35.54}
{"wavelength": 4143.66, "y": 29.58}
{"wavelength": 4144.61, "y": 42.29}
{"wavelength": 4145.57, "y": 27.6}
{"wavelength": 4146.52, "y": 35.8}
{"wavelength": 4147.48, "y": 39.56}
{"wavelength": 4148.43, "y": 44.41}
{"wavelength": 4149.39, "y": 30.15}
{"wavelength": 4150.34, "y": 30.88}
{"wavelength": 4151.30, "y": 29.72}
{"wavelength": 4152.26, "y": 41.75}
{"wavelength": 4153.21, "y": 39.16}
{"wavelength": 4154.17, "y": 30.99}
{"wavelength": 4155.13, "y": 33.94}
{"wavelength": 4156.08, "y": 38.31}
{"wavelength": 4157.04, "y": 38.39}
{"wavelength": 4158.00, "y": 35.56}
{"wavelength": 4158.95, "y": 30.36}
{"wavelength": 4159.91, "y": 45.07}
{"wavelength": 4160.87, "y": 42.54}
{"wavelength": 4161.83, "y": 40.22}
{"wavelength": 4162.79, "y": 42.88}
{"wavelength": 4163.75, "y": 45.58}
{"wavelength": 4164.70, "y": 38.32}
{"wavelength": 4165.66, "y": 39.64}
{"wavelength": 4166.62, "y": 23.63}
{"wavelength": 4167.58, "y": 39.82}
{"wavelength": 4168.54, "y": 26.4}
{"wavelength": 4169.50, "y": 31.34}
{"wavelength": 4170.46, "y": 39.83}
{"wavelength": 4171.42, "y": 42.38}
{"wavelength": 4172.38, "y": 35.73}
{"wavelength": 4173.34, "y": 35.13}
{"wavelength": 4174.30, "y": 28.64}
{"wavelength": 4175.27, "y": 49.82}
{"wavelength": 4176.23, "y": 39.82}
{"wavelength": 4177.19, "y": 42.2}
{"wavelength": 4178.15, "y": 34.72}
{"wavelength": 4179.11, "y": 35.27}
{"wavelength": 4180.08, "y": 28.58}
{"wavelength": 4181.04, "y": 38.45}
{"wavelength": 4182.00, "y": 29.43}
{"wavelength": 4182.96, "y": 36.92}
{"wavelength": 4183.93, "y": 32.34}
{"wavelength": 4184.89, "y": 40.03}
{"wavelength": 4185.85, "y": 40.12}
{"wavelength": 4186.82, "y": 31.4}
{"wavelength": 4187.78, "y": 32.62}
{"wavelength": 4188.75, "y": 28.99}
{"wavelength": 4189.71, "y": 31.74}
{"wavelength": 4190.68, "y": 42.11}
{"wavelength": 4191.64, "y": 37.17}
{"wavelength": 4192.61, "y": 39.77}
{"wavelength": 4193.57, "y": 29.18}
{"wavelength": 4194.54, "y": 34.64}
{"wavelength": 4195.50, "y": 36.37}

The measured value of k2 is 0.15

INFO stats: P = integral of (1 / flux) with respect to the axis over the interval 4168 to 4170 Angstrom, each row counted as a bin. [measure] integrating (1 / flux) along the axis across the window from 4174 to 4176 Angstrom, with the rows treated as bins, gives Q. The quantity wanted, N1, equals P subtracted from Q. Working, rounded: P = 0.069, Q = 0.053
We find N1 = -0.016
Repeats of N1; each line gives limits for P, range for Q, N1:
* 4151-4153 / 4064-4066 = -0.012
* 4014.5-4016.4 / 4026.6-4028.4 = -0.013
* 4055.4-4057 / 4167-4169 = 0.023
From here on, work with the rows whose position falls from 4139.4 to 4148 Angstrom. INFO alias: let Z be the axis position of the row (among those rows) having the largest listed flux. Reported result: 4140.80 Angstrom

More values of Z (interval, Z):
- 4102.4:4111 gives 4104.73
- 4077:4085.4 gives 4083.98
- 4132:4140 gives 4132.23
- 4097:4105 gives 4104.73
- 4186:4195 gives 4190.68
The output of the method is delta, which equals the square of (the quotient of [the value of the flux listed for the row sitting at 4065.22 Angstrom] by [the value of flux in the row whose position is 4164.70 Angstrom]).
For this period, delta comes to 1.1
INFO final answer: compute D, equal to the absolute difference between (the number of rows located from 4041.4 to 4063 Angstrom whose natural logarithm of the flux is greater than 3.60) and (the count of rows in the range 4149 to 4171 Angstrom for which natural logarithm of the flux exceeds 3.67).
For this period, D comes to 1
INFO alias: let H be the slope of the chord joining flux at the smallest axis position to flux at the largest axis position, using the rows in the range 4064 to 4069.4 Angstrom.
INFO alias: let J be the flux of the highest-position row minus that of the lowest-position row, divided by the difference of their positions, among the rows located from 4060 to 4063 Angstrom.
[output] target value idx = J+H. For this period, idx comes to -9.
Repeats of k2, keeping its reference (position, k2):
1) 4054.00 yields -0.08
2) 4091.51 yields 0.01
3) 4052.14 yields 0.00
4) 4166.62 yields 0.35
